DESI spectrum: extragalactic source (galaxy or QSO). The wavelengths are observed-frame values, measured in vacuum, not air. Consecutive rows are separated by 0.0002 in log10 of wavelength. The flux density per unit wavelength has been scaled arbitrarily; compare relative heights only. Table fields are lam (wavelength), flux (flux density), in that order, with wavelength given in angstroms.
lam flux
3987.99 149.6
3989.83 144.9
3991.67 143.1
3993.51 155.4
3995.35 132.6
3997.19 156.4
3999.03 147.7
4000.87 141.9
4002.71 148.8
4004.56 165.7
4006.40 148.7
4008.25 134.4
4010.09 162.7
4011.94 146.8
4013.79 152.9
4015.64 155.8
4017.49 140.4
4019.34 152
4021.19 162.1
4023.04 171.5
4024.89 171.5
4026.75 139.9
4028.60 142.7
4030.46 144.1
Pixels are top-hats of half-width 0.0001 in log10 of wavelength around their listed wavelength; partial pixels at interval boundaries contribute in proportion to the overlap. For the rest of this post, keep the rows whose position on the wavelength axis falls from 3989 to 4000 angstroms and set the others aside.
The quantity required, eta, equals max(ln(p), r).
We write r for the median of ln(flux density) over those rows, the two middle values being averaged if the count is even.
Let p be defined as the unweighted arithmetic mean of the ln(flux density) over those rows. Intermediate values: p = 4.99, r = 4.99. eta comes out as 4.986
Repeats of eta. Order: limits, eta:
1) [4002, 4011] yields 5.003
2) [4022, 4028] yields 5.145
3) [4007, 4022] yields 5.027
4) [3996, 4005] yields 5.003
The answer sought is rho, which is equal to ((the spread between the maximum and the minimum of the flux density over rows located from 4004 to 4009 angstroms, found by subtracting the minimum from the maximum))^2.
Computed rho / 980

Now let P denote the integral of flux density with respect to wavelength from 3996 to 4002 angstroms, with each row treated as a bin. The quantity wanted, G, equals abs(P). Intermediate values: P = 889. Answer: 889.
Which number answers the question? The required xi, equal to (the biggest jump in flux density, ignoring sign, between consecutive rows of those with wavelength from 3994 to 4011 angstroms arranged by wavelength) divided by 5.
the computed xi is 5.7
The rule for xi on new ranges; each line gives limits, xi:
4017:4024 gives 2.3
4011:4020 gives 3.1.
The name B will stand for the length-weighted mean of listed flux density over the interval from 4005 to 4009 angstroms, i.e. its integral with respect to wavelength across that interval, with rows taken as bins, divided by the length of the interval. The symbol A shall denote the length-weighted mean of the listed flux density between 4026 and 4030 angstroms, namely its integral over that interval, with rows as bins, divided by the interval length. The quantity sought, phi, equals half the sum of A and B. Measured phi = 143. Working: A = 142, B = 145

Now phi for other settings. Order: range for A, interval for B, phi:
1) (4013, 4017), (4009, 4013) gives 153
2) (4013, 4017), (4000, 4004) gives 150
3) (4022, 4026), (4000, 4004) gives 158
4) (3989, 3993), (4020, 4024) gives 156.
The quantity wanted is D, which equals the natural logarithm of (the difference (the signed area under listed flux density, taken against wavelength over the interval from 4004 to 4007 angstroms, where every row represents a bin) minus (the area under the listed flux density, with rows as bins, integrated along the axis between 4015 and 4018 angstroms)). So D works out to 3.3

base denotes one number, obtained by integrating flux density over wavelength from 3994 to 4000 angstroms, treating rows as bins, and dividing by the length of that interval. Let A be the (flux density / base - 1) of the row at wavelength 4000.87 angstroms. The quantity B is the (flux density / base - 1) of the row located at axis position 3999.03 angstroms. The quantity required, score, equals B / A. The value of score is -0.3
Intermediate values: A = -0.03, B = 0.01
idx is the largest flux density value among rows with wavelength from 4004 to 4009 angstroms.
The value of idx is 165.7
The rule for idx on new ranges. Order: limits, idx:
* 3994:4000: 156.4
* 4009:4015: 162.7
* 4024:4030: 171.5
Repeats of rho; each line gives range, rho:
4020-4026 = 88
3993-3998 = 566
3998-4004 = 48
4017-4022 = 471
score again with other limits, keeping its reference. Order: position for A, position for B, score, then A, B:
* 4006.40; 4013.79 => 2.8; 0.02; 0.04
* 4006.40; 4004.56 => 8.1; 0.02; 0.13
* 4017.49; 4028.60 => 0.6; -0.04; -0.02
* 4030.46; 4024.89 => -11.4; -0.02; 0.17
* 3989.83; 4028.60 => 2.6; -0.01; -0.02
